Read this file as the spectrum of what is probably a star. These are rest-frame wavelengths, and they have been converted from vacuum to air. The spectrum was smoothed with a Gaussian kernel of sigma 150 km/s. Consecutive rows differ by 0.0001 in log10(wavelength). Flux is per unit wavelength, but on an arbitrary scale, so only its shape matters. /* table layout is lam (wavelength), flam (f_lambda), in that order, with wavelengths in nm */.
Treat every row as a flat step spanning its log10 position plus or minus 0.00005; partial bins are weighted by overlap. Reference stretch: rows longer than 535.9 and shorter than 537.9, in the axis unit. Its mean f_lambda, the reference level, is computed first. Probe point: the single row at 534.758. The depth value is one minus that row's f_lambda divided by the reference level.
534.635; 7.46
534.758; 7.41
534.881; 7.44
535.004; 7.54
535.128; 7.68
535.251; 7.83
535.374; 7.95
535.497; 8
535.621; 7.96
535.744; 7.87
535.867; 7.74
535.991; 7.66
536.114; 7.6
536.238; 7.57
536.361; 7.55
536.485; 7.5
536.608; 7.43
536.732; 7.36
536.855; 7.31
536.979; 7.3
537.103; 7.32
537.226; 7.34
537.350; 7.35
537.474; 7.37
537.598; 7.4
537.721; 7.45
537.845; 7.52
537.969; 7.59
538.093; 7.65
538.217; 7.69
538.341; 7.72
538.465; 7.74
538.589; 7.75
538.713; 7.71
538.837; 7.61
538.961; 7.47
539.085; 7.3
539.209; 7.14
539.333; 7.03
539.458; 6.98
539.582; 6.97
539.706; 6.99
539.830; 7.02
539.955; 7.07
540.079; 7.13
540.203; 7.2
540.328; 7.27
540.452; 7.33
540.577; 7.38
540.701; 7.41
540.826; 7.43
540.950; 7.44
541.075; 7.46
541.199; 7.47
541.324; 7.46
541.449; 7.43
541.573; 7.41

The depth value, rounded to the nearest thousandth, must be 0.004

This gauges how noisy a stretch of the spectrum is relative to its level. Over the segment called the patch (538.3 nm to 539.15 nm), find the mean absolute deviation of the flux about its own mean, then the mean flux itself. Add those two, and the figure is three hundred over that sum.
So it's 38.7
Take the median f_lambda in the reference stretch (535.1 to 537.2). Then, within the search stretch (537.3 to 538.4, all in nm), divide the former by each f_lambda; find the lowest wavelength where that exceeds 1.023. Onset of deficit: 537.350 nm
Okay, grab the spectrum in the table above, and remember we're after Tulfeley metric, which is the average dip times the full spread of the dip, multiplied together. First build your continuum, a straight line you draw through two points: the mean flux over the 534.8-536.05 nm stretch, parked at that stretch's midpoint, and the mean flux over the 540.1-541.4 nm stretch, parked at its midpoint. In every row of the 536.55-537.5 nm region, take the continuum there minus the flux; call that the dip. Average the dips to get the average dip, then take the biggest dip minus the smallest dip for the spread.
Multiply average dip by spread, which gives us 0.03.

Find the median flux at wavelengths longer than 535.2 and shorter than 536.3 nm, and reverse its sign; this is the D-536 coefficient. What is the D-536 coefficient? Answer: -7.83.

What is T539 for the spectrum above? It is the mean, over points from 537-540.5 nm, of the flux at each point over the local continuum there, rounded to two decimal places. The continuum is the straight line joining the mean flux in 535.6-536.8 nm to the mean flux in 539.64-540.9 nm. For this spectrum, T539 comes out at 1.00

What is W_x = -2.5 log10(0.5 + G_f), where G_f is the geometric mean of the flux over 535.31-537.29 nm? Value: -2.27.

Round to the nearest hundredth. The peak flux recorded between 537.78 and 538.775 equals 7.75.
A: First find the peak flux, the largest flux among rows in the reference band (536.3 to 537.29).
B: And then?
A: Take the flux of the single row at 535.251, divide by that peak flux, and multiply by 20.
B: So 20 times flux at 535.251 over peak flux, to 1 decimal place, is 20.7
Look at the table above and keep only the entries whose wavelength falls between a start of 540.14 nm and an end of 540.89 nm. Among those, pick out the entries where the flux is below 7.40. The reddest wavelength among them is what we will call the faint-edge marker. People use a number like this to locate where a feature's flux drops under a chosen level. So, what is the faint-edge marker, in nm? 540.577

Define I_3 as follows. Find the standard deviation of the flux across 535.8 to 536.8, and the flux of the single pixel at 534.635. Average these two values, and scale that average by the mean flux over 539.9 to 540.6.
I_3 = 27.4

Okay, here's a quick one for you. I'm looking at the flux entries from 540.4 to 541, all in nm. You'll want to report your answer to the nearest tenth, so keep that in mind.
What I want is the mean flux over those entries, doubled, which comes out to 14.8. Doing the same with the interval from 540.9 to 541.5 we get 14.9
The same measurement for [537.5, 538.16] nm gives 15.0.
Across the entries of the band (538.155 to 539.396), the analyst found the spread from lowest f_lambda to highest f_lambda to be 0.72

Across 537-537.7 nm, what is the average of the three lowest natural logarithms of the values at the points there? 1.99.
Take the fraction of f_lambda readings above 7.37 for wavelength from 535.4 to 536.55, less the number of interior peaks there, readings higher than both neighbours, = 1.0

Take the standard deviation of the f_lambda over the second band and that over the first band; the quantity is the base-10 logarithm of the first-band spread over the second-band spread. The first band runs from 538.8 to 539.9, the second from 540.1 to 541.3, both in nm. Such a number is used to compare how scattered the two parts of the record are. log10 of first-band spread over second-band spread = 0.4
